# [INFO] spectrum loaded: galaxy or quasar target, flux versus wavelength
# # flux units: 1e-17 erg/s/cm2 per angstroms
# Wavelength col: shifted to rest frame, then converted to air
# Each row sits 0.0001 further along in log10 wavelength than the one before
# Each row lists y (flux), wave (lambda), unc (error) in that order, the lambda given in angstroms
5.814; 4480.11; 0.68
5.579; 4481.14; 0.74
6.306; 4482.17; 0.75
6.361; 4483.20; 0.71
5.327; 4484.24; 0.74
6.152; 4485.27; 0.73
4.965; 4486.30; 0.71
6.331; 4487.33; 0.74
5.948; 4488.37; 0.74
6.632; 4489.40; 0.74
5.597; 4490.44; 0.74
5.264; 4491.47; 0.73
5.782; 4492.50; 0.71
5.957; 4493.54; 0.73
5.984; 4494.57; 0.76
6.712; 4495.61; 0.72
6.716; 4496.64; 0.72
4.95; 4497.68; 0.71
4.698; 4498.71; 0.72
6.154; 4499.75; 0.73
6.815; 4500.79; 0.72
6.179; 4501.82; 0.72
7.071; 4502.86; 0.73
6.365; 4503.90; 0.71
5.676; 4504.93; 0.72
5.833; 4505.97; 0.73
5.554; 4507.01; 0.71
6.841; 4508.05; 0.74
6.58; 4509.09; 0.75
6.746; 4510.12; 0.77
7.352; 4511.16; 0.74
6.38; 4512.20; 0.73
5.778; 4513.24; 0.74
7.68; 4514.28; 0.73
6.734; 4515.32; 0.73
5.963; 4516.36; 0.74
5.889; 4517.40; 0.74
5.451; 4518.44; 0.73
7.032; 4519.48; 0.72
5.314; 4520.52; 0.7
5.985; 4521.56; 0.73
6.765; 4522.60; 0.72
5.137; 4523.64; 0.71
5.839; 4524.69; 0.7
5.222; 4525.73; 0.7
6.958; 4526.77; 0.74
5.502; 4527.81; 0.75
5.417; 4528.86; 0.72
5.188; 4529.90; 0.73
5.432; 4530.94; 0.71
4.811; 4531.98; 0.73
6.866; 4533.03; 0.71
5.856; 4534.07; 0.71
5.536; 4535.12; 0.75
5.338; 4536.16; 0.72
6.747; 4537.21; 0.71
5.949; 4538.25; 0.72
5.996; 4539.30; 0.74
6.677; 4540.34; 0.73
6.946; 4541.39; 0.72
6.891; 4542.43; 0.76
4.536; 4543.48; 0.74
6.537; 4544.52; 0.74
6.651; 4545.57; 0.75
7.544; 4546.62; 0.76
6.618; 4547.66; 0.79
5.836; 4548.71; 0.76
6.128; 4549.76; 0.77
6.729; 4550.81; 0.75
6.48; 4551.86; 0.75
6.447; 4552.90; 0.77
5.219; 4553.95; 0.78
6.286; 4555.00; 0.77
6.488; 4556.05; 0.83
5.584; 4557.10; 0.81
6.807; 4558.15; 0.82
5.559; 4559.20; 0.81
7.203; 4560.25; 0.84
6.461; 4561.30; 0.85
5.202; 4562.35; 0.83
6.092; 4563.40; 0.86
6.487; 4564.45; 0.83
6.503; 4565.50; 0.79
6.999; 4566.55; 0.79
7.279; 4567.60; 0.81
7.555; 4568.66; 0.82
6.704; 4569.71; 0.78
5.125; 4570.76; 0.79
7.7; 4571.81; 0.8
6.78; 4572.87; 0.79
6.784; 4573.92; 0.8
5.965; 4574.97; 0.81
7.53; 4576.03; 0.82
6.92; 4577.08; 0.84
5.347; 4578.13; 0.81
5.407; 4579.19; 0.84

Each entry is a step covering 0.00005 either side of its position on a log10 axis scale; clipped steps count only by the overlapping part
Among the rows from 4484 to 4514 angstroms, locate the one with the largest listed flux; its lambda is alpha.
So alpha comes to 4511.16 angstroms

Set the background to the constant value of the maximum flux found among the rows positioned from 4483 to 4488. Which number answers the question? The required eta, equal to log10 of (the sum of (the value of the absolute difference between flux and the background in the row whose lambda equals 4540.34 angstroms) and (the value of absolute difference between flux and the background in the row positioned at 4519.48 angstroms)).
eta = -0.01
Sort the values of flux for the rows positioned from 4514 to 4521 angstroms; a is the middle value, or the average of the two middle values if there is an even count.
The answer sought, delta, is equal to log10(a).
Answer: 0.775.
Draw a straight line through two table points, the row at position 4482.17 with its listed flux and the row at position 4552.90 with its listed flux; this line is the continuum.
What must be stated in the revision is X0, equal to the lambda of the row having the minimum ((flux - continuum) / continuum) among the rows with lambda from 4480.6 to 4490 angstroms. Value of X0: 4486.30 angstroms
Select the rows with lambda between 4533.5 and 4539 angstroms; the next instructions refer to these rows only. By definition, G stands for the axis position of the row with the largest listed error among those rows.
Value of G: 4535.12 angstroms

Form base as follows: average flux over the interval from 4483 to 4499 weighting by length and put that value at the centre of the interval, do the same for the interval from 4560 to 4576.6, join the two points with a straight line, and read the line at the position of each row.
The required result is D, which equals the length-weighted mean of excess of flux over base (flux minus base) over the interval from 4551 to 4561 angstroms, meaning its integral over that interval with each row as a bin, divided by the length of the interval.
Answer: -0.3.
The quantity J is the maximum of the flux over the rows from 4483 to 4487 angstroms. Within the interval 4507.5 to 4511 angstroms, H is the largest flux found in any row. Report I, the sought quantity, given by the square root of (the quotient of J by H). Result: 0.96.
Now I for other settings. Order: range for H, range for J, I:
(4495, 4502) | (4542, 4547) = 1.05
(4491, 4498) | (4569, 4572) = 1.07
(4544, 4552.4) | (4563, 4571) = 1.00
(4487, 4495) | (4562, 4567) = 1.03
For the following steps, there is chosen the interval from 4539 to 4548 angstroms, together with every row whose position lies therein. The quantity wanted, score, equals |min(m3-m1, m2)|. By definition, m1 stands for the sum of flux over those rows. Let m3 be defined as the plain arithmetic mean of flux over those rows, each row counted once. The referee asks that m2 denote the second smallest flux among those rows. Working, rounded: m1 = 58.4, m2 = 5.996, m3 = 6.49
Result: 51.9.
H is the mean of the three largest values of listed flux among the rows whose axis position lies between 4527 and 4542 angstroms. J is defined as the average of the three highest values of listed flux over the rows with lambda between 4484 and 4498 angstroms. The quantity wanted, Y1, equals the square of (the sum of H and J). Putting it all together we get 183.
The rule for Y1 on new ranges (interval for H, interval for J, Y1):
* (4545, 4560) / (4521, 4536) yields 193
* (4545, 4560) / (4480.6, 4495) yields 181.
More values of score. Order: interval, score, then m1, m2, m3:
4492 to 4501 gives 47.8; 53.8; 4.95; 5.97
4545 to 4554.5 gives 51.2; 57.7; 5.836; 6.41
